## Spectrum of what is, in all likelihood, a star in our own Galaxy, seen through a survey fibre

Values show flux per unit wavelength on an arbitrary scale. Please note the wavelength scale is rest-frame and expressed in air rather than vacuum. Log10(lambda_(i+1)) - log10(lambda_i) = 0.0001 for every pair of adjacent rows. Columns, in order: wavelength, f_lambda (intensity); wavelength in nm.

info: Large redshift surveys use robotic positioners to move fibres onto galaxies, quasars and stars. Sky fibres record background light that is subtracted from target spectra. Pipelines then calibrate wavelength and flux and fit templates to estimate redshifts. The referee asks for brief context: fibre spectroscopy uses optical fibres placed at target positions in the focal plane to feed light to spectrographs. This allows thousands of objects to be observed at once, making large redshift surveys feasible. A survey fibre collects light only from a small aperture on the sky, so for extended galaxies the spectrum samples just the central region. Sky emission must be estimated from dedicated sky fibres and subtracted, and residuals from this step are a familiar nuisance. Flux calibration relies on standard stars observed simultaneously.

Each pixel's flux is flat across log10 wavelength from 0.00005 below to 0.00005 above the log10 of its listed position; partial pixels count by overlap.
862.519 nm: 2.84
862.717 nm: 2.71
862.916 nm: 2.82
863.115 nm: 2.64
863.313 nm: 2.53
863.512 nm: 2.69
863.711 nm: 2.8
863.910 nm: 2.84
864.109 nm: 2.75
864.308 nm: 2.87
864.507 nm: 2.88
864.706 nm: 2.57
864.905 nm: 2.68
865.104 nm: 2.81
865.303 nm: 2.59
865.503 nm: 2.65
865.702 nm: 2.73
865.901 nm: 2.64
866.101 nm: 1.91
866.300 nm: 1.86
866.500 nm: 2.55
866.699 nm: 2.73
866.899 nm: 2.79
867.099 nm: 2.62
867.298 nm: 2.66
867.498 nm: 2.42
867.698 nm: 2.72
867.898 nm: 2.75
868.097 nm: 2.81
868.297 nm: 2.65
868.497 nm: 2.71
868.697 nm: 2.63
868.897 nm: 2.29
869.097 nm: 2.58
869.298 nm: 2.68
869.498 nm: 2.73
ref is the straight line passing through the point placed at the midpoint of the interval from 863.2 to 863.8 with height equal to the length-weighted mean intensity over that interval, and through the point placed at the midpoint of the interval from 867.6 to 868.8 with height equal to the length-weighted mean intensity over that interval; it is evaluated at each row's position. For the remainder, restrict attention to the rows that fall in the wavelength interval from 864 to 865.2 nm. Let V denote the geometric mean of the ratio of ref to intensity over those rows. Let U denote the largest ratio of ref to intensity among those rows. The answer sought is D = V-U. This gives -0.07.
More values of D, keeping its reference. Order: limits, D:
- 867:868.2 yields -0.10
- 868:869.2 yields -0.15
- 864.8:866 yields -0.04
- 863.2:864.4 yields -0.08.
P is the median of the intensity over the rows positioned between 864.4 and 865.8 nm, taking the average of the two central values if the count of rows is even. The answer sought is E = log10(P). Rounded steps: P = 2.68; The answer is 0.428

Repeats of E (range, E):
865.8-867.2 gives 0.418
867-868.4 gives 0.425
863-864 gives 0.430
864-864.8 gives 0.449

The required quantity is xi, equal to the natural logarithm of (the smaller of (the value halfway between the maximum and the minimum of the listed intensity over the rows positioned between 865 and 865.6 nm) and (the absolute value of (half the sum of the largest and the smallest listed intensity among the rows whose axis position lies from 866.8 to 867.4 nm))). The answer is 0.99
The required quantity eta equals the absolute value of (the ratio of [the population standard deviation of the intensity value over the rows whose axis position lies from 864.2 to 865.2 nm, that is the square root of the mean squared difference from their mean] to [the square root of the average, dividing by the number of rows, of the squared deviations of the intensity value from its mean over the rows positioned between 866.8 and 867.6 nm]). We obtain 0.90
